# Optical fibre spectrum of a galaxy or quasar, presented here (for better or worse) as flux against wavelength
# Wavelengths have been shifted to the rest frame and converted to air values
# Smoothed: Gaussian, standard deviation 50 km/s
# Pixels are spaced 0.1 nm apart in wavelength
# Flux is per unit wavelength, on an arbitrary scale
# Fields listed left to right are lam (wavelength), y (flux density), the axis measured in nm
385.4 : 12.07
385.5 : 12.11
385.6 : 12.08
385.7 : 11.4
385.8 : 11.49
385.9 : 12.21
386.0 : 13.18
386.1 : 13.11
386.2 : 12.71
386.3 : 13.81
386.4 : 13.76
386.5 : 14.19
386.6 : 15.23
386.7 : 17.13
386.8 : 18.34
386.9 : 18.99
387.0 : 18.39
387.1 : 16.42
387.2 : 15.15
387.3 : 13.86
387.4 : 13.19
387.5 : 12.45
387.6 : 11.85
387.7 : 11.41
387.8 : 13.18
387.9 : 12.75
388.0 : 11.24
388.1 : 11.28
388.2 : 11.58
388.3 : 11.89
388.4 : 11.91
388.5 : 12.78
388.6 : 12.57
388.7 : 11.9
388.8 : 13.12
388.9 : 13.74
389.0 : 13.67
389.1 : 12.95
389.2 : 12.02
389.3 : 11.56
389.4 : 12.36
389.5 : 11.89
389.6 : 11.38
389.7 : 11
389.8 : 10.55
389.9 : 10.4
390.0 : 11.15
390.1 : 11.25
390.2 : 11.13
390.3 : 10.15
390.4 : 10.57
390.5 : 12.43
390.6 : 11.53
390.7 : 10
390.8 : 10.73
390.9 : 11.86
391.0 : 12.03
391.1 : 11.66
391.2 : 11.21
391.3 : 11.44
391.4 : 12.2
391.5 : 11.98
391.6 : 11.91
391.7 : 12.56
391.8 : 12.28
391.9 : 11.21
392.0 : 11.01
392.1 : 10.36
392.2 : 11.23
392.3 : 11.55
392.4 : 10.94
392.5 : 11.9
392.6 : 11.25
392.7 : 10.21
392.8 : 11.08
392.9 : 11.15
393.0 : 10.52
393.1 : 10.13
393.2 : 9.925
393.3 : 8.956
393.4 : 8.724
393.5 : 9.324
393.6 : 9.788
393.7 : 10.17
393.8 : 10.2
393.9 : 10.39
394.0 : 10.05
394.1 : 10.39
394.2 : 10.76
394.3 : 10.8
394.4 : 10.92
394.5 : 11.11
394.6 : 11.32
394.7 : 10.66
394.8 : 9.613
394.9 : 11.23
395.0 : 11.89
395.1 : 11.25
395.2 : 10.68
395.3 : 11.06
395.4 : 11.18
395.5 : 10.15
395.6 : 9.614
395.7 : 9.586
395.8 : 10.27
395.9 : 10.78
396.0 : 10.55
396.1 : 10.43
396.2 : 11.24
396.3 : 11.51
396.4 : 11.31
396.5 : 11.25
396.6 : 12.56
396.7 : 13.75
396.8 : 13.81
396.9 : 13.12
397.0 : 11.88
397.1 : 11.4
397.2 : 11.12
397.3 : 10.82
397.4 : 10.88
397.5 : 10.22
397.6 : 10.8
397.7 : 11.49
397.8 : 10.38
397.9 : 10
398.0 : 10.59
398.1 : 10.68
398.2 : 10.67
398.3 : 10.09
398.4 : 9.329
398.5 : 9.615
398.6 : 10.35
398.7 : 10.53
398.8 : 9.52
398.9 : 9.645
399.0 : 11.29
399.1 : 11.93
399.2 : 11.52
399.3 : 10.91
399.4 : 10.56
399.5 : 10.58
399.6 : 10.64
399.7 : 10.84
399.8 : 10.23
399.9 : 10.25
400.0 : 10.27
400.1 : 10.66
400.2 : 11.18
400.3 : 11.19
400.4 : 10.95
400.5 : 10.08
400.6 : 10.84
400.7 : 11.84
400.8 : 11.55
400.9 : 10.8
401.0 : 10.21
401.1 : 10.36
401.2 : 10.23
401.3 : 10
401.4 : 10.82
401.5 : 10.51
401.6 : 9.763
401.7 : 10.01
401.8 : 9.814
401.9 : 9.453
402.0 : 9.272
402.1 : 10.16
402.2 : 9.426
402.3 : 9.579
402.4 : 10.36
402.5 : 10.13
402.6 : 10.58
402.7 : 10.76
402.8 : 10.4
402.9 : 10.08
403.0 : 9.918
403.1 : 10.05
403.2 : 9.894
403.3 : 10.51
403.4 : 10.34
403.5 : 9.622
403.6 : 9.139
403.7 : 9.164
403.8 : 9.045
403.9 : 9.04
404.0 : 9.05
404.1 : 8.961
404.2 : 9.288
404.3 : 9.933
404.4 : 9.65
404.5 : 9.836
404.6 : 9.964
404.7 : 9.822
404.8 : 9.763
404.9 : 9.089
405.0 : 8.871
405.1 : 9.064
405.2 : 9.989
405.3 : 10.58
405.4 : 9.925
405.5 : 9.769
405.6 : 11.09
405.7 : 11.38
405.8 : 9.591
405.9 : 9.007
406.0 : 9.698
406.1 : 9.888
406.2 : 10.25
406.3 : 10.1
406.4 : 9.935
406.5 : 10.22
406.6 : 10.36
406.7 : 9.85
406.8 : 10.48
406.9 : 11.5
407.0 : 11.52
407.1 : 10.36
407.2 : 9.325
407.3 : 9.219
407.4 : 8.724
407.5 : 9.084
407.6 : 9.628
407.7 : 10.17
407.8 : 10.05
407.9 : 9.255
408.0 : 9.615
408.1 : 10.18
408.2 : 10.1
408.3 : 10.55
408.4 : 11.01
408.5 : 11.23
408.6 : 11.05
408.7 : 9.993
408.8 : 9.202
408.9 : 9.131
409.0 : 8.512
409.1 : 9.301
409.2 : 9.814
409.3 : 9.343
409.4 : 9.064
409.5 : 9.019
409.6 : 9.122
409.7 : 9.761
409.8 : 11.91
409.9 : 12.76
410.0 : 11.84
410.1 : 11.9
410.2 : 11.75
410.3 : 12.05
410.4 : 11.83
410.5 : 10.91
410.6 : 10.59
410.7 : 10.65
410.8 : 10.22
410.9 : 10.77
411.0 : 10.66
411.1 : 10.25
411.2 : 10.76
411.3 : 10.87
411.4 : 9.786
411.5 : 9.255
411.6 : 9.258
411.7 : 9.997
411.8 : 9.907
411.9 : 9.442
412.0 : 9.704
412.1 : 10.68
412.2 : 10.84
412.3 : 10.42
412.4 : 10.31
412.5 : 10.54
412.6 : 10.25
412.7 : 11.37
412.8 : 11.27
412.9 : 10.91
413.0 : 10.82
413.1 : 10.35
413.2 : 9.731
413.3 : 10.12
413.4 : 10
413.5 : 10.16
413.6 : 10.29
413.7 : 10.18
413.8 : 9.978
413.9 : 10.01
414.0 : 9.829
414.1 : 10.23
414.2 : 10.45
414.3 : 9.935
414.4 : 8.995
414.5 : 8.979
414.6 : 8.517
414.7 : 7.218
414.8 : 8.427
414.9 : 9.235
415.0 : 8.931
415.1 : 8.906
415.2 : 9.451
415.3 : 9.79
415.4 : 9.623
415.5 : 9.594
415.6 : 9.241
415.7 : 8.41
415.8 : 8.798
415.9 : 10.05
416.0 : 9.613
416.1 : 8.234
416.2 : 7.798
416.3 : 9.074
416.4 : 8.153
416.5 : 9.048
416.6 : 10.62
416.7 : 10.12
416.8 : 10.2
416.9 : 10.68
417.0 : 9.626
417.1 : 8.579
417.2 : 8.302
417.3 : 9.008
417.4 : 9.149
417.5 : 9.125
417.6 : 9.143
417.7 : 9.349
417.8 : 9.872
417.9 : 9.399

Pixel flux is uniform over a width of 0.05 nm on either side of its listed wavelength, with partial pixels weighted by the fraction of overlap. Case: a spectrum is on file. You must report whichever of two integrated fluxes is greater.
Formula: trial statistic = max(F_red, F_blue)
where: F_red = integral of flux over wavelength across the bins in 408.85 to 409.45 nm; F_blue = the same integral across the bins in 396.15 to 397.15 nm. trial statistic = 12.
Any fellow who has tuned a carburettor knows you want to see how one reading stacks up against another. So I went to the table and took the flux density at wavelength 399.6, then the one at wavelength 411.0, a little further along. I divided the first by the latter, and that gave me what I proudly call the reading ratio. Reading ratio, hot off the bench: 1.00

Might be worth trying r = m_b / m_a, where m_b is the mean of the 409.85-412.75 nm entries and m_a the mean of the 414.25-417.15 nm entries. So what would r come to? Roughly 1.16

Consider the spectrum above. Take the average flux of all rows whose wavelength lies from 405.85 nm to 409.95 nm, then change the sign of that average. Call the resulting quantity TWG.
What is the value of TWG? -10.0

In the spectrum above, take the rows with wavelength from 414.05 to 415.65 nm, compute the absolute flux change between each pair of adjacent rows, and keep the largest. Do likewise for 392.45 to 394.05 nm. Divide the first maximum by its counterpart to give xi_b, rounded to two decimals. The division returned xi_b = 1.25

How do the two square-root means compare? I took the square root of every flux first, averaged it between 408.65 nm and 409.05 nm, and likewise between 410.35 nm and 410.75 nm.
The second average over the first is 1.09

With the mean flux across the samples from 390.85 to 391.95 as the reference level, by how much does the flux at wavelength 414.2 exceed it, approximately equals -1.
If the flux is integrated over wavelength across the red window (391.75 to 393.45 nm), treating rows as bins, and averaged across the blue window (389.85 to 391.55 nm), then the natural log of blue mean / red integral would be -0.48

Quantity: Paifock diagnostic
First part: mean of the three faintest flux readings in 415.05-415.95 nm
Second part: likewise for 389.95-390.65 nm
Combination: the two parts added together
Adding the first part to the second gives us 19.3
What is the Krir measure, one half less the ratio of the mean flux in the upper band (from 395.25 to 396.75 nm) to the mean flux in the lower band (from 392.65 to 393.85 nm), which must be -0.60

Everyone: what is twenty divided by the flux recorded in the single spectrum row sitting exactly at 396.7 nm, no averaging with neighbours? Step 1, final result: 1.5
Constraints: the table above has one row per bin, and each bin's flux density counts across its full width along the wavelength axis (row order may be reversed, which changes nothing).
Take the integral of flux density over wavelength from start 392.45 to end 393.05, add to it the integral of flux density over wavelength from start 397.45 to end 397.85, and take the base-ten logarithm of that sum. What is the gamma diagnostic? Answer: 1.037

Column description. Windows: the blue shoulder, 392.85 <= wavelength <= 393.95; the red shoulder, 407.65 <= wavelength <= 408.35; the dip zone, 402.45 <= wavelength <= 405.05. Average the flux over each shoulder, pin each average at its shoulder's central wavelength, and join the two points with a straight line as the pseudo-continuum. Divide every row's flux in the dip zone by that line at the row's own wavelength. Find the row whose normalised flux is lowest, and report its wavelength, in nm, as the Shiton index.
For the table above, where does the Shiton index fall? 405.0 nm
